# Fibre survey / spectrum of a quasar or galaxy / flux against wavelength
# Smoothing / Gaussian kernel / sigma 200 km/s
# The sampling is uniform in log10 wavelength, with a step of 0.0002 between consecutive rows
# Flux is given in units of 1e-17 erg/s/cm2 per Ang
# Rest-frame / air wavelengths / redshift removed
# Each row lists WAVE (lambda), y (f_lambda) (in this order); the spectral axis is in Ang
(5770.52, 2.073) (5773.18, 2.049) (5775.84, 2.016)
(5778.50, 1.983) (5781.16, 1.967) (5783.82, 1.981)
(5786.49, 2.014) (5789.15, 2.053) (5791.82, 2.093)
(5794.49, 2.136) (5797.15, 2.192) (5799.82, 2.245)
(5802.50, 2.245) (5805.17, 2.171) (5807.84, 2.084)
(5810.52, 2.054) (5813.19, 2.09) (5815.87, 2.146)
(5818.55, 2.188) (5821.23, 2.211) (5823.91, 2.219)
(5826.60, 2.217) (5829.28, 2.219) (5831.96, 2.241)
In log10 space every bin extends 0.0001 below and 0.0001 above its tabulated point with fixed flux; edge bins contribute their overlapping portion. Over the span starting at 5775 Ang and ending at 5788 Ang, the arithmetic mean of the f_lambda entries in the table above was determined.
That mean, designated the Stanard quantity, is 1.99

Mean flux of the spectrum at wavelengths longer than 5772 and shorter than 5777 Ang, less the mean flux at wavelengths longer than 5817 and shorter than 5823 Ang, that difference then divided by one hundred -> -0.0017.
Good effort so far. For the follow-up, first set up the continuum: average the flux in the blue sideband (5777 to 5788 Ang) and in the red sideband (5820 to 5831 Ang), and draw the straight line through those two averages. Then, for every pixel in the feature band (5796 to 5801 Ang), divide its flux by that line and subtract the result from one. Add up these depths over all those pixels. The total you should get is -0.14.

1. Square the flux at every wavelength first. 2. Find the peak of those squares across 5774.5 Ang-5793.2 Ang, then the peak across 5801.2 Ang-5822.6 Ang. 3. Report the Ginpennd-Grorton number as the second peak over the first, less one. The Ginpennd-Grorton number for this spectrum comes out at 0.15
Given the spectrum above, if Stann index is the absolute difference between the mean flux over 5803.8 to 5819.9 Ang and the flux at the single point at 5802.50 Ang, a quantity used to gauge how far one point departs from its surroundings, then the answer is 0.12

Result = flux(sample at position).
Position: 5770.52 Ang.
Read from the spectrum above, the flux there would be 2.073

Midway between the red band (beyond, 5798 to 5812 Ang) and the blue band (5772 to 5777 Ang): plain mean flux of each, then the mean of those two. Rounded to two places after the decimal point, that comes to 2.10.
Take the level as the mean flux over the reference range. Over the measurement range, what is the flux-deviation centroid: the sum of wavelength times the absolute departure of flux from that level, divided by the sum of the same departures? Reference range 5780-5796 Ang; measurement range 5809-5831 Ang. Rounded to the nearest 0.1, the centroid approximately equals 5822.6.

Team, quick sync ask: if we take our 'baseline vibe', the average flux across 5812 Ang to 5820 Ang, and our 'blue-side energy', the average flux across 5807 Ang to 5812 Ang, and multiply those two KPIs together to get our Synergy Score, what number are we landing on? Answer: 4.4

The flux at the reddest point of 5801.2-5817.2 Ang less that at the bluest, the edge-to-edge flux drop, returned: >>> -0.10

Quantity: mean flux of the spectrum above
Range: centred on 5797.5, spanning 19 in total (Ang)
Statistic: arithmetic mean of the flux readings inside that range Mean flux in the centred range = 2.16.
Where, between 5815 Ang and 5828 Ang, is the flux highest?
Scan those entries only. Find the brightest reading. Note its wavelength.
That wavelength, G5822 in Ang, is 5823.91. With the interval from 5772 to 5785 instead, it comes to 5773.18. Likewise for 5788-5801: 5799.82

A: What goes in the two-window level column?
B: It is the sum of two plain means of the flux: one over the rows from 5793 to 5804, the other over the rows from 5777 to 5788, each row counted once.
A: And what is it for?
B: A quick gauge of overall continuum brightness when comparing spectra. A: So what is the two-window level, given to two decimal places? 4.19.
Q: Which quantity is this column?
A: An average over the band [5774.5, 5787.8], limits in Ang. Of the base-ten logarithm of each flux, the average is 0.299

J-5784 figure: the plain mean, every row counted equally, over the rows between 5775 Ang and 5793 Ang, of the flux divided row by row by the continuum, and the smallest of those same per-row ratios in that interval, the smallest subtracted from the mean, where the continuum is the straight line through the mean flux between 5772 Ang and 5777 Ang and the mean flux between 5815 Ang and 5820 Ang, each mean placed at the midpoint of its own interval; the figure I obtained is 0.019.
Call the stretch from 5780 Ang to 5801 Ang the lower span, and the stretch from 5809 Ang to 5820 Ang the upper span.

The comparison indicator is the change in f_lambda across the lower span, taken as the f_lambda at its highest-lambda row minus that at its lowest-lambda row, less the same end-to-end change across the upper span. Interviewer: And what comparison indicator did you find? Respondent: 0.14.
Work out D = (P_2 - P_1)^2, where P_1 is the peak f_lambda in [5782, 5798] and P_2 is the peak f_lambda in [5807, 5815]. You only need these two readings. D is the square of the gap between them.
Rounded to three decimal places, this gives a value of 0.010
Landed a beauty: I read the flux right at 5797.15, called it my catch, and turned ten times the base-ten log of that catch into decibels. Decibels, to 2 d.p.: 3.41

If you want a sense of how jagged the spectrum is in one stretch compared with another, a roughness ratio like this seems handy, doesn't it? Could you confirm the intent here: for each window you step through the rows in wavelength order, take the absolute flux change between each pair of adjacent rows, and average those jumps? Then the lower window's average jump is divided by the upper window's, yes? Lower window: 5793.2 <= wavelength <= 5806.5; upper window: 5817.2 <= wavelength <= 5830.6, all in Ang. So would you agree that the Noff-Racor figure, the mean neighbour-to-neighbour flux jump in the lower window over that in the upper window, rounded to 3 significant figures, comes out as 5.23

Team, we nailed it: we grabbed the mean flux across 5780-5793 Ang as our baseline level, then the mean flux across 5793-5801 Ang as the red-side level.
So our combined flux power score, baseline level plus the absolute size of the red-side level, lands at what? 4.21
